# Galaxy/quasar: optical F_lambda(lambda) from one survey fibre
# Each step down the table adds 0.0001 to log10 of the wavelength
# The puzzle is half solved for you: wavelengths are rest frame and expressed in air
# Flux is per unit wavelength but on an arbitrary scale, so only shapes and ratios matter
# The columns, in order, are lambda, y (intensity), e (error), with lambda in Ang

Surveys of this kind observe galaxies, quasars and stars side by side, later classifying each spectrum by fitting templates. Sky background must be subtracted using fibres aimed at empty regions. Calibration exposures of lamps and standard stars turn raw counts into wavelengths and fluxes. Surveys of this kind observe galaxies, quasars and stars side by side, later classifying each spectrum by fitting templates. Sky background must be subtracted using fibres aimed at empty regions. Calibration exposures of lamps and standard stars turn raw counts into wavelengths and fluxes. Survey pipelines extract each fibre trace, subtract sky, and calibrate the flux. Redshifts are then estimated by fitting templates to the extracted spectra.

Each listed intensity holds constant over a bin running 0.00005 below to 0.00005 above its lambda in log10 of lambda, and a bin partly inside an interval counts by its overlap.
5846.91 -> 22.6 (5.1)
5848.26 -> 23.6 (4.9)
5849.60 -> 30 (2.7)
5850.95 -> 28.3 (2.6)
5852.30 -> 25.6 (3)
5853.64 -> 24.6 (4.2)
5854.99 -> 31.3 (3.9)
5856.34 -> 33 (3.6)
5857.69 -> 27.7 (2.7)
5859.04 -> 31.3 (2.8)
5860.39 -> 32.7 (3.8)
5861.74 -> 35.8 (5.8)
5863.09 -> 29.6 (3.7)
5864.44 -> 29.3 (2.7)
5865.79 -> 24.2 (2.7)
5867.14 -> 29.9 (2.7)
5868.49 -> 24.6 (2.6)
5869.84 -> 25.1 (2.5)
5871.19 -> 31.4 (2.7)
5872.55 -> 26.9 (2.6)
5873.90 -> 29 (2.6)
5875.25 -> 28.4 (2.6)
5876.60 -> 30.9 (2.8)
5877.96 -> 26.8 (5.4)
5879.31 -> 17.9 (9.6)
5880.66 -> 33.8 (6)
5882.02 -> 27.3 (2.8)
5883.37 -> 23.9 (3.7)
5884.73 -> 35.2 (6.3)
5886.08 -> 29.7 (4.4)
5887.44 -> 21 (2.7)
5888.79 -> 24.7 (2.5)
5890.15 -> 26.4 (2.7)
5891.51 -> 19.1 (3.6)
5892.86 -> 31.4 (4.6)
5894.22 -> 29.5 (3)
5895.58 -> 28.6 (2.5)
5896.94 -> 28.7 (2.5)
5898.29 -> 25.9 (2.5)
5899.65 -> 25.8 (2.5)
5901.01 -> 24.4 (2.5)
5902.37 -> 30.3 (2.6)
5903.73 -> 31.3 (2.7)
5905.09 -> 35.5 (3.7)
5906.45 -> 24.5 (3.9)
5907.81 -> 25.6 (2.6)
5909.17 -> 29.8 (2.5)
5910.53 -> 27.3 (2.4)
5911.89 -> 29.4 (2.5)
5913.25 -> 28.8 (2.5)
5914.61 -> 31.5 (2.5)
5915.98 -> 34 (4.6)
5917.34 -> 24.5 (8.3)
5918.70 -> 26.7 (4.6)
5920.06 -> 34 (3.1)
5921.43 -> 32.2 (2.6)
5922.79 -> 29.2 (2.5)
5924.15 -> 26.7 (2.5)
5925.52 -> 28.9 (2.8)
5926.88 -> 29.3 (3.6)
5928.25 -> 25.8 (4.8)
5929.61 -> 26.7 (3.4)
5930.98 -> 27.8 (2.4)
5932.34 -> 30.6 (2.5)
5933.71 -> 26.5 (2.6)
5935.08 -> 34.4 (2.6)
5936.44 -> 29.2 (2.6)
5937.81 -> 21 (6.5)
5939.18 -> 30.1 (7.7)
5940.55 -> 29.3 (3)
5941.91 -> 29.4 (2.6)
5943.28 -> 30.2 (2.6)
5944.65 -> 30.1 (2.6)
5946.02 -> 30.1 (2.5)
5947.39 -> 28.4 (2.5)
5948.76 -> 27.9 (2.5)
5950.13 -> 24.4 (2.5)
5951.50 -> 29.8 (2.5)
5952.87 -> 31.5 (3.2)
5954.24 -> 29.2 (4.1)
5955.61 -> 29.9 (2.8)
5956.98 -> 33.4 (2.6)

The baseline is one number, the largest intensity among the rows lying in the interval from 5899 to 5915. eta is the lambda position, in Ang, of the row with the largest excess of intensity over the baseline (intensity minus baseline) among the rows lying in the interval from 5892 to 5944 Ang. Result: 5905.09 Ang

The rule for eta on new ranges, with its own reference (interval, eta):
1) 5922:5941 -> 5935.08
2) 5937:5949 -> 5943.28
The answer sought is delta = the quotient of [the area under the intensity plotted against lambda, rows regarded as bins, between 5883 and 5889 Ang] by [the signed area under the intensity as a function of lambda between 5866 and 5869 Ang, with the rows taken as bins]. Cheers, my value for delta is 2.0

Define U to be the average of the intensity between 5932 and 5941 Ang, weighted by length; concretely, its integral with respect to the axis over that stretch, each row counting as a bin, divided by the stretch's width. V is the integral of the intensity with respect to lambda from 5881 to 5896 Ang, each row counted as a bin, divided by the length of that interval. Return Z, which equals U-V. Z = 1.5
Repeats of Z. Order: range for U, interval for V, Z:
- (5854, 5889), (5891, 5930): 0.0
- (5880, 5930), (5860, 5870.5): -0.5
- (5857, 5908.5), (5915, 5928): -1.4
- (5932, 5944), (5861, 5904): 1.2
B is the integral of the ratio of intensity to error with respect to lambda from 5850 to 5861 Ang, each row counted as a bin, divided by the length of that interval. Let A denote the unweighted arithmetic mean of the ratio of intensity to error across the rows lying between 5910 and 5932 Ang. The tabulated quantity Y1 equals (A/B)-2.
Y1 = -0.95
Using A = 9.52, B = 9.1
